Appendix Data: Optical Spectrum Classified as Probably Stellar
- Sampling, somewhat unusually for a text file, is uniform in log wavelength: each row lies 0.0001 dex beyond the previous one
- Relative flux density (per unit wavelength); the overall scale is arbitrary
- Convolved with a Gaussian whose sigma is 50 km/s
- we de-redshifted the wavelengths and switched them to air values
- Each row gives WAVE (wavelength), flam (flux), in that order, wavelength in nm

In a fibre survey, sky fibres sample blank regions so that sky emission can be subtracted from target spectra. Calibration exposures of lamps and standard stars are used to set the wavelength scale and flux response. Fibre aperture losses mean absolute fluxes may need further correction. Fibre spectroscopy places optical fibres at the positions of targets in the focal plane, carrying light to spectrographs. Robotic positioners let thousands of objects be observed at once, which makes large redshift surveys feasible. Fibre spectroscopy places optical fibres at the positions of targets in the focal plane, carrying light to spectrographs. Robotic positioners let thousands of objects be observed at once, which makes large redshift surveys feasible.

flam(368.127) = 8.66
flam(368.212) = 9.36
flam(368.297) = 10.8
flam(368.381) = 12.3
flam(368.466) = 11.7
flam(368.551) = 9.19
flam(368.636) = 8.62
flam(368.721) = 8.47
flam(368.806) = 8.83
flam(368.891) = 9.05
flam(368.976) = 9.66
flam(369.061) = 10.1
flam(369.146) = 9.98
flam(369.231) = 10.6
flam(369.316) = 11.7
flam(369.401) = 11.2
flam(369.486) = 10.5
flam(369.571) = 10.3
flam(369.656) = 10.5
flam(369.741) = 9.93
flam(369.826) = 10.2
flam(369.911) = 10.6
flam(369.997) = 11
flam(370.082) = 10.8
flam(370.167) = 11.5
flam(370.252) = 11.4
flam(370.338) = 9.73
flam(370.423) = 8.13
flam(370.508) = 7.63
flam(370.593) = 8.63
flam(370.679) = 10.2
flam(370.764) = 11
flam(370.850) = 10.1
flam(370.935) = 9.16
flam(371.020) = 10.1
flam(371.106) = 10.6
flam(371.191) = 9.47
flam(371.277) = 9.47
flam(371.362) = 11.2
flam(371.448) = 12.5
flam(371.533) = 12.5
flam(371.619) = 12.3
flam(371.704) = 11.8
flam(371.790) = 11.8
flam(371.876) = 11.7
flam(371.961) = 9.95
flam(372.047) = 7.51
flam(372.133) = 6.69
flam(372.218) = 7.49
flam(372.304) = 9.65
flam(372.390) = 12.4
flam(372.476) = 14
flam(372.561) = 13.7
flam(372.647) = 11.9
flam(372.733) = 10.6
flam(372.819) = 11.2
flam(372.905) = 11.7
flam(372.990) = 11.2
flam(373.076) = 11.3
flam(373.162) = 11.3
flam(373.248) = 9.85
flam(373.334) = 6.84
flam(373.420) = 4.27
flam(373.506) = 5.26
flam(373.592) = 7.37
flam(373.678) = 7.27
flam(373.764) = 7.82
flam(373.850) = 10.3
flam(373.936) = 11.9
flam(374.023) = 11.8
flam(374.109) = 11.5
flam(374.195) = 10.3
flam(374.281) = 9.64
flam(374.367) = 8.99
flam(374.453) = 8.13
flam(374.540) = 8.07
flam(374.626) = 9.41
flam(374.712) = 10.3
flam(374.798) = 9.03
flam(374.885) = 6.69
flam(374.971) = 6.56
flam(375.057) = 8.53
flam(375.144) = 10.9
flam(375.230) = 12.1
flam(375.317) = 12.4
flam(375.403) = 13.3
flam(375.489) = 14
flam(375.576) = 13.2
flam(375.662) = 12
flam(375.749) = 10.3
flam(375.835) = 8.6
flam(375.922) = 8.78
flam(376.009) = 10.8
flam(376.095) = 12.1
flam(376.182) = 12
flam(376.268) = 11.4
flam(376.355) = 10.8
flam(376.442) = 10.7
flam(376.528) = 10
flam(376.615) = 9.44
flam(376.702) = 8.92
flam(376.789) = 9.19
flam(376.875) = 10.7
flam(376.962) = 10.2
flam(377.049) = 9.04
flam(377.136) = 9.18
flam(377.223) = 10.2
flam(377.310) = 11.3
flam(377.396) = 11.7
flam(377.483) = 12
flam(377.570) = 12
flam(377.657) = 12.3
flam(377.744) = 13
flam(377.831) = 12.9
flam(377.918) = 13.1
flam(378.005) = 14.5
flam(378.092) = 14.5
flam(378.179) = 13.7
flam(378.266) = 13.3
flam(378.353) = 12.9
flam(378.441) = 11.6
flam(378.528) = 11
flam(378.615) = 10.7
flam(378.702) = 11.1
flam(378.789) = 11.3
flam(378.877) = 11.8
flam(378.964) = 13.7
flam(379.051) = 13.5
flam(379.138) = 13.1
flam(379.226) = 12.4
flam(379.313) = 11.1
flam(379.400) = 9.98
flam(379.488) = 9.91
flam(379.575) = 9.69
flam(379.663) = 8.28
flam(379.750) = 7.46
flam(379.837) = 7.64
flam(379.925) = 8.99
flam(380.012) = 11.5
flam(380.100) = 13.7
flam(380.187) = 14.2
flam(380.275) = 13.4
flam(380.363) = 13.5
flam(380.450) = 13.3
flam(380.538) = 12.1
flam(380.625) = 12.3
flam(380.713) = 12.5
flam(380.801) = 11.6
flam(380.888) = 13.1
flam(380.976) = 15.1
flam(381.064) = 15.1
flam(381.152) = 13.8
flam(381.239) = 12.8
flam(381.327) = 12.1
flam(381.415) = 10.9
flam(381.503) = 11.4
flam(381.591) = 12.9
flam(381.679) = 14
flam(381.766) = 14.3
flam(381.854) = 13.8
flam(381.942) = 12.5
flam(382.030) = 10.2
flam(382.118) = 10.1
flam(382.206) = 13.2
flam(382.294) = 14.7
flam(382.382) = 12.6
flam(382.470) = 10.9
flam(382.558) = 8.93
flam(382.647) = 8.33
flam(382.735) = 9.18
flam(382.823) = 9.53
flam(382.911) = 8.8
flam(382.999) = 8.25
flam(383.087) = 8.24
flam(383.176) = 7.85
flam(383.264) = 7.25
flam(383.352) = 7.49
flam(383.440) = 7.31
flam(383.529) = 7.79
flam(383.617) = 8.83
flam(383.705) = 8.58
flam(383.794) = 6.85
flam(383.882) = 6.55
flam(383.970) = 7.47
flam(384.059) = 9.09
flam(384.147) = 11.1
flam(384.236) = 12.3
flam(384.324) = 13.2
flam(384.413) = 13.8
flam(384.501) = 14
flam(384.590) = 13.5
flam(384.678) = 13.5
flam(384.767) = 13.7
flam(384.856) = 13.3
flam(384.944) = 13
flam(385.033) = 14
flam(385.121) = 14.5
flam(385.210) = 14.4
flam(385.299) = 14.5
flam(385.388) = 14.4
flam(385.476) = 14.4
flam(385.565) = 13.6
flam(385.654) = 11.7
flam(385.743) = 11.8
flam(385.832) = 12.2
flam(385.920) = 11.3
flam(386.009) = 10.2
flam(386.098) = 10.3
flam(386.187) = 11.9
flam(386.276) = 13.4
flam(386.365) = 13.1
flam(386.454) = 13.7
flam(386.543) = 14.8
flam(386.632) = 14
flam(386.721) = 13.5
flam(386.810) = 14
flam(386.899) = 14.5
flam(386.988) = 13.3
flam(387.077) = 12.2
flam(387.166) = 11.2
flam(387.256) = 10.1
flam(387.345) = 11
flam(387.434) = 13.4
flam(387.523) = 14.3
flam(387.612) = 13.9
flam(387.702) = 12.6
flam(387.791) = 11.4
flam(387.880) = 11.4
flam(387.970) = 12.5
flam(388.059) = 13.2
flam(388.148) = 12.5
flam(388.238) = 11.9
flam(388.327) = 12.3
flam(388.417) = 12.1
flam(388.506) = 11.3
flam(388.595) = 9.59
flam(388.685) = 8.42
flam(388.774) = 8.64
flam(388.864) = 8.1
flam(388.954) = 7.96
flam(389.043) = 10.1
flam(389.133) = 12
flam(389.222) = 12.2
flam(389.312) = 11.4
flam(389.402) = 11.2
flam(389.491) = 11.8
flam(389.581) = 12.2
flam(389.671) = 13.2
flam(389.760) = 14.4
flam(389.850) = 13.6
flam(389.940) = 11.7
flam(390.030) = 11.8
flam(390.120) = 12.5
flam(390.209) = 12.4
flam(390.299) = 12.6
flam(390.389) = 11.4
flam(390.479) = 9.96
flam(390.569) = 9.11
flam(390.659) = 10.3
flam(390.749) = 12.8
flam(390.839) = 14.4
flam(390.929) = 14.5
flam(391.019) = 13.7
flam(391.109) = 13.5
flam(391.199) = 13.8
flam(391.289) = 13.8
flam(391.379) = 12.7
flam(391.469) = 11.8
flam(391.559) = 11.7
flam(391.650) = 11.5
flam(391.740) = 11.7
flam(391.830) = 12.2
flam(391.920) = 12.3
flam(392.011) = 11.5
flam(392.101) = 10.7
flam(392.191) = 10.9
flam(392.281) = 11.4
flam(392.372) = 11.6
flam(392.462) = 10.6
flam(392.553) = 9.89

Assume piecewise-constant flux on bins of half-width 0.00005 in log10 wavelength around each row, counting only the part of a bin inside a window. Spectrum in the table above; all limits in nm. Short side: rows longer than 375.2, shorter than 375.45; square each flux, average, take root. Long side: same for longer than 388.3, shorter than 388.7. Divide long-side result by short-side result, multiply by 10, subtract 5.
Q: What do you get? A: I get 3.6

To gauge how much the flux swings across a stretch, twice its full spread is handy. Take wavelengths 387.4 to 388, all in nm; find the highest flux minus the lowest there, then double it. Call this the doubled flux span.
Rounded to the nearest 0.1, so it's 5.8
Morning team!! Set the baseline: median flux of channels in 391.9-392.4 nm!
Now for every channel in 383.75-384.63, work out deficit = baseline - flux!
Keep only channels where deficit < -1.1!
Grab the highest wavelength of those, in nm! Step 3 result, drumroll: 384.590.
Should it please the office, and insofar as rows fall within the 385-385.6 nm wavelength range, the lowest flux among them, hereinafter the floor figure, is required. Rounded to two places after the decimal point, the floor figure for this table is 13.60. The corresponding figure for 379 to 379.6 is 9.69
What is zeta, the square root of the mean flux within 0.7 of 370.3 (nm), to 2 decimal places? 3.17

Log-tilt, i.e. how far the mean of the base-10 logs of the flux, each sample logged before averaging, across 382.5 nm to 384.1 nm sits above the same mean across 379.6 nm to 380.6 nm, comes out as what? -0.13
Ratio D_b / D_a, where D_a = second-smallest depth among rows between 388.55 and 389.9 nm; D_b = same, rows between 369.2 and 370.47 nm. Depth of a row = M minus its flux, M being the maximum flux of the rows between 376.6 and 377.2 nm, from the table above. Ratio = 0.276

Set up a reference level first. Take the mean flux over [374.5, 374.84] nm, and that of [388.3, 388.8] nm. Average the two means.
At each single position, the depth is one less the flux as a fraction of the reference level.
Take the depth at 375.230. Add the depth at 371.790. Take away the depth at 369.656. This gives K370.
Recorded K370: -0.37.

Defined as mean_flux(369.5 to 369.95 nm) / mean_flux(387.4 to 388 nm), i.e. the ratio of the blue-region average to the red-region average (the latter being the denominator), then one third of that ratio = 0.27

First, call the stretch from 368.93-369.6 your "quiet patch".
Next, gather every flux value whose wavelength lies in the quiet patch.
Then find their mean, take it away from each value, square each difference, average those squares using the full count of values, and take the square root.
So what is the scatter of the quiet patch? 0.62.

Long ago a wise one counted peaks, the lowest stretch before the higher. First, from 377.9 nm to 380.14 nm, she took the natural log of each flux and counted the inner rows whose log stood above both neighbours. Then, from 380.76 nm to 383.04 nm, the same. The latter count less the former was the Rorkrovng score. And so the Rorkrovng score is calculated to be 2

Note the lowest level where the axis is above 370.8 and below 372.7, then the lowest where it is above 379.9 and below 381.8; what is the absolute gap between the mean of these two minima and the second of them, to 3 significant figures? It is 1.15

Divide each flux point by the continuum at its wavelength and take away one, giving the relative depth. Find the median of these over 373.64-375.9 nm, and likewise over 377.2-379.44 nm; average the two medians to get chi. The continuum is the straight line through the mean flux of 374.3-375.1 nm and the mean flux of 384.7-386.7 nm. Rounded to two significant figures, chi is 0.22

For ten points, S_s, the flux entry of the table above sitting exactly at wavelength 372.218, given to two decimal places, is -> 7.49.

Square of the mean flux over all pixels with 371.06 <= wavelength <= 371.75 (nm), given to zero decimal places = 126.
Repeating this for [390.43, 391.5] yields 157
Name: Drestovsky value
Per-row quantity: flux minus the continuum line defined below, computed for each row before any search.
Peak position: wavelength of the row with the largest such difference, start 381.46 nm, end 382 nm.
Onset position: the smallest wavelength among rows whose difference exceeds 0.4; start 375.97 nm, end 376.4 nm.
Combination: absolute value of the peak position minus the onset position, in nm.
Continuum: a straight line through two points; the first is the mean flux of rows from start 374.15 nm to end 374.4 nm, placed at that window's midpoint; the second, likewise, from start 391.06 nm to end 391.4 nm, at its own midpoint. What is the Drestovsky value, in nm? 5.76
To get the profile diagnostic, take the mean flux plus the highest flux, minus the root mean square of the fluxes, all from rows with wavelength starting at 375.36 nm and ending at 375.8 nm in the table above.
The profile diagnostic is 13.9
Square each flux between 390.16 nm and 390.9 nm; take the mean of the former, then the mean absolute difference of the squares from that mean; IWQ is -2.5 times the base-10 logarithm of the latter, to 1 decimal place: -3.8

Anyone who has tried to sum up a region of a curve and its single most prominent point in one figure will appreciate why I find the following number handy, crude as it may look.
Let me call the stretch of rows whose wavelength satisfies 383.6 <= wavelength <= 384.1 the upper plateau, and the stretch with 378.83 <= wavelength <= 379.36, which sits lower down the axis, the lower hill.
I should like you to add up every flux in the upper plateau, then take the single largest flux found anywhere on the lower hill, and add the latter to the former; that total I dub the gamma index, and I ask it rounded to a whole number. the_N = 61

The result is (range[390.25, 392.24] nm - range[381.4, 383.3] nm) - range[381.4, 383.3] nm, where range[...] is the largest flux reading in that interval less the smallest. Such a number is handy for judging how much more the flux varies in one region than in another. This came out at -10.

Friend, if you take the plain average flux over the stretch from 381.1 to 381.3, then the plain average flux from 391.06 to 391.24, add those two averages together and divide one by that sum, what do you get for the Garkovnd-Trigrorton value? 0.037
